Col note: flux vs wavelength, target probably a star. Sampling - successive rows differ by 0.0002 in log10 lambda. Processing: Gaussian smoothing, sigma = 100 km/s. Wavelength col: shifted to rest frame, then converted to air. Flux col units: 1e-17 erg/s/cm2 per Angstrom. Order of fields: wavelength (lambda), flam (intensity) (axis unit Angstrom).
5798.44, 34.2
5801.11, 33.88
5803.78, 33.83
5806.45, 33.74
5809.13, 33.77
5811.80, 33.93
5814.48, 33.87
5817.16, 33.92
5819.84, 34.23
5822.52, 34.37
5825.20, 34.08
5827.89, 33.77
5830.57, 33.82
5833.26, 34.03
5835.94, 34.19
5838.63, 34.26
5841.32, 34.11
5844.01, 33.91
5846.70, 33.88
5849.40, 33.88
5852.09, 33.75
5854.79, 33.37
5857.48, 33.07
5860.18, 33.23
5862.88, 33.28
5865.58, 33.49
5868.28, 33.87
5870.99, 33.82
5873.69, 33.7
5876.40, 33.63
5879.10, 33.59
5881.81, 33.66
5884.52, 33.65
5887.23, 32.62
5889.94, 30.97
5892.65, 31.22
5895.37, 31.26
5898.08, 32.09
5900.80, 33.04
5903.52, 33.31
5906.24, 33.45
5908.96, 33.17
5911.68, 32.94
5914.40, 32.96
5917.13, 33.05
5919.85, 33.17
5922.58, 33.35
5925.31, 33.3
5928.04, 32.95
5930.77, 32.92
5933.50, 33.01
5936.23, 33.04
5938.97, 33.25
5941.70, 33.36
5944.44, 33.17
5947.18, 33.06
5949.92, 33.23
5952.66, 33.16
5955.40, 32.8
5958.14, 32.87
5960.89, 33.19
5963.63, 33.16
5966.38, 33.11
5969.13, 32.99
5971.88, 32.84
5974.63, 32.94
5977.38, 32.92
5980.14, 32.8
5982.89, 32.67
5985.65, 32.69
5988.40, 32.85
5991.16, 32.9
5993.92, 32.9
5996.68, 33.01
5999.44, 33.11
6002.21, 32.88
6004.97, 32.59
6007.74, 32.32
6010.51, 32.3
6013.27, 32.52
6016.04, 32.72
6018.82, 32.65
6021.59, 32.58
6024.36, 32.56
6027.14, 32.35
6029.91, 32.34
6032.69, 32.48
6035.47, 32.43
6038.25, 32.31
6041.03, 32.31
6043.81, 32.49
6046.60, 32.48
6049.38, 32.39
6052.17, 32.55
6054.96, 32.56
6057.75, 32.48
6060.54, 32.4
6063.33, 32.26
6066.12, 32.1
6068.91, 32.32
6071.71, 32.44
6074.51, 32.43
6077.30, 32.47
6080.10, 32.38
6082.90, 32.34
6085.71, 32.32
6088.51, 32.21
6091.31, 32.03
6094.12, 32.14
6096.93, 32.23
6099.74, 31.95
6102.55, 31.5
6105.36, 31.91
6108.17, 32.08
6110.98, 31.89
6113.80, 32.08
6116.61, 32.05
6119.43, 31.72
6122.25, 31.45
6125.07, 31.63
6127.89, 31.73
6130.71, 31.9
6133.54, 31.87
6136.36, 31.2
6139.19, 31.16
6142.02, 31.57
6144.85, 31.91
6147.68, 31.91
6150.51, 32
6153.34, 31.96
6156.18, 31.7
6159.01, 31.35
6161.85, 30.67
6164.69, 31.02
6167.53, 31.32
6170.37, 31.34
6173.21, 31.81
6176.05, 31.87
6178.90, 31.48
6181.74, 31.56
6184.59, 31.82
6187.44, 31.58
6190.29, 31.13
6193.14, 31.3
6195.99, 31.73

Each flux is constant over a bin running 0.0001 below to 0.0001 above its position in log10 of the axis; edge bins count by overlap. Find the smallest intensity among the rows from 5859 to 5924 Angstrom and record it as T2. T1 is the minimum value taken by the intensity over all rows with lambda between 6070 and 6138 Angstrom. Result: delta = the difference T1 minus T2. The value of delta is 0.2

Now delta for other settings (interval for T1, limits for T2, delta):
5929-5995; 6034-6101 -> 0.7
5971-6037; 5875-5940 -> 1.3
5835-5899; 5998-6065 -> -1.3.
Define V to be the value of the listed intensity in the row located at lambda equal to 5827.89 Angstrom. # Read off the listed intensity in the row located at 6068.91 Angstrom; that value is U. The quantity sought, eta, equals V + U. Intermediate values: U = 32.32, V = 33.77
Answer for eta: 66.1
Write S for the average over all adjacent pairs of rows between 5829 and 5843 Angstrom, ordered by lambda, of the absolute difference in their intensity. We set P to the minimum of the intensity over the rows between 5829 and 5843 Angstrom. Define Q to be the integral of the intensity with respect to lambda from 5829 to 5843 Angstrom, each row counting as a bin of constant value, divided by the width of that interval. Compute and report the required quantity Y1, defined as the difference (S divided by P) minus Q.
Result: -34.1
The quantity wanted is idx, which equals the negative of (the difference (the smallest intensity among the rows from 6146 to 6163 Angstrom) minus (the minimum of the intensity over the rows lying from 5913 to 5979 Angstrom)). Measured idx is 2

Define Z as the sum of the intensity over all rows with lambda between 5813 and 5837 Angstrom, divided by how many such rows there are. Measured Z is 34.0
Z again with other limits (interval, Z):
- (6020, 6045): 32.4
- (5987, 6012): 32.8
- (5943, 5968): 33.1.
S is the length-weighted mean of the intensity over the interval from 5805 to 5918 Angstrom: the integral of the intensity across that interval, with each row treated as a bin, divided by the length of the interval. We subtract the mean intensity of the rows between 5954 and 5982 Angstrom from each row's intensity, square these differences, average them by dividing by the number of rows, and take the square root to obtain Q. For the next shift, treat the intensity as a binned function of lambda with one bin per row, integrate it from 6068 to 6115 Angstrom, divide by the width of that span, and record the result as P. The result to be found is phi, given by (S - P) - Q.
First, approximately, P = 32.2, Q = 0.139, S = 33.4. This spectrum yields 1.1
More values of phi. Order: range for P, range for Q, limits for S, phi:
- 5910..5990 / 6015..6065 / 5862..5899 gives -0.2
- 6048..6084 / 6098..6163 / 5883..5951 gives 0.1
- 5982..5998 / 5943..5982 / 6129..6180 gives -1.4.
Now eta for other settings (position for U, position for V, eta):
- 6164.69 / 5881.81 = 64.7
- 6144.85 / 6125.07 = 63.5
